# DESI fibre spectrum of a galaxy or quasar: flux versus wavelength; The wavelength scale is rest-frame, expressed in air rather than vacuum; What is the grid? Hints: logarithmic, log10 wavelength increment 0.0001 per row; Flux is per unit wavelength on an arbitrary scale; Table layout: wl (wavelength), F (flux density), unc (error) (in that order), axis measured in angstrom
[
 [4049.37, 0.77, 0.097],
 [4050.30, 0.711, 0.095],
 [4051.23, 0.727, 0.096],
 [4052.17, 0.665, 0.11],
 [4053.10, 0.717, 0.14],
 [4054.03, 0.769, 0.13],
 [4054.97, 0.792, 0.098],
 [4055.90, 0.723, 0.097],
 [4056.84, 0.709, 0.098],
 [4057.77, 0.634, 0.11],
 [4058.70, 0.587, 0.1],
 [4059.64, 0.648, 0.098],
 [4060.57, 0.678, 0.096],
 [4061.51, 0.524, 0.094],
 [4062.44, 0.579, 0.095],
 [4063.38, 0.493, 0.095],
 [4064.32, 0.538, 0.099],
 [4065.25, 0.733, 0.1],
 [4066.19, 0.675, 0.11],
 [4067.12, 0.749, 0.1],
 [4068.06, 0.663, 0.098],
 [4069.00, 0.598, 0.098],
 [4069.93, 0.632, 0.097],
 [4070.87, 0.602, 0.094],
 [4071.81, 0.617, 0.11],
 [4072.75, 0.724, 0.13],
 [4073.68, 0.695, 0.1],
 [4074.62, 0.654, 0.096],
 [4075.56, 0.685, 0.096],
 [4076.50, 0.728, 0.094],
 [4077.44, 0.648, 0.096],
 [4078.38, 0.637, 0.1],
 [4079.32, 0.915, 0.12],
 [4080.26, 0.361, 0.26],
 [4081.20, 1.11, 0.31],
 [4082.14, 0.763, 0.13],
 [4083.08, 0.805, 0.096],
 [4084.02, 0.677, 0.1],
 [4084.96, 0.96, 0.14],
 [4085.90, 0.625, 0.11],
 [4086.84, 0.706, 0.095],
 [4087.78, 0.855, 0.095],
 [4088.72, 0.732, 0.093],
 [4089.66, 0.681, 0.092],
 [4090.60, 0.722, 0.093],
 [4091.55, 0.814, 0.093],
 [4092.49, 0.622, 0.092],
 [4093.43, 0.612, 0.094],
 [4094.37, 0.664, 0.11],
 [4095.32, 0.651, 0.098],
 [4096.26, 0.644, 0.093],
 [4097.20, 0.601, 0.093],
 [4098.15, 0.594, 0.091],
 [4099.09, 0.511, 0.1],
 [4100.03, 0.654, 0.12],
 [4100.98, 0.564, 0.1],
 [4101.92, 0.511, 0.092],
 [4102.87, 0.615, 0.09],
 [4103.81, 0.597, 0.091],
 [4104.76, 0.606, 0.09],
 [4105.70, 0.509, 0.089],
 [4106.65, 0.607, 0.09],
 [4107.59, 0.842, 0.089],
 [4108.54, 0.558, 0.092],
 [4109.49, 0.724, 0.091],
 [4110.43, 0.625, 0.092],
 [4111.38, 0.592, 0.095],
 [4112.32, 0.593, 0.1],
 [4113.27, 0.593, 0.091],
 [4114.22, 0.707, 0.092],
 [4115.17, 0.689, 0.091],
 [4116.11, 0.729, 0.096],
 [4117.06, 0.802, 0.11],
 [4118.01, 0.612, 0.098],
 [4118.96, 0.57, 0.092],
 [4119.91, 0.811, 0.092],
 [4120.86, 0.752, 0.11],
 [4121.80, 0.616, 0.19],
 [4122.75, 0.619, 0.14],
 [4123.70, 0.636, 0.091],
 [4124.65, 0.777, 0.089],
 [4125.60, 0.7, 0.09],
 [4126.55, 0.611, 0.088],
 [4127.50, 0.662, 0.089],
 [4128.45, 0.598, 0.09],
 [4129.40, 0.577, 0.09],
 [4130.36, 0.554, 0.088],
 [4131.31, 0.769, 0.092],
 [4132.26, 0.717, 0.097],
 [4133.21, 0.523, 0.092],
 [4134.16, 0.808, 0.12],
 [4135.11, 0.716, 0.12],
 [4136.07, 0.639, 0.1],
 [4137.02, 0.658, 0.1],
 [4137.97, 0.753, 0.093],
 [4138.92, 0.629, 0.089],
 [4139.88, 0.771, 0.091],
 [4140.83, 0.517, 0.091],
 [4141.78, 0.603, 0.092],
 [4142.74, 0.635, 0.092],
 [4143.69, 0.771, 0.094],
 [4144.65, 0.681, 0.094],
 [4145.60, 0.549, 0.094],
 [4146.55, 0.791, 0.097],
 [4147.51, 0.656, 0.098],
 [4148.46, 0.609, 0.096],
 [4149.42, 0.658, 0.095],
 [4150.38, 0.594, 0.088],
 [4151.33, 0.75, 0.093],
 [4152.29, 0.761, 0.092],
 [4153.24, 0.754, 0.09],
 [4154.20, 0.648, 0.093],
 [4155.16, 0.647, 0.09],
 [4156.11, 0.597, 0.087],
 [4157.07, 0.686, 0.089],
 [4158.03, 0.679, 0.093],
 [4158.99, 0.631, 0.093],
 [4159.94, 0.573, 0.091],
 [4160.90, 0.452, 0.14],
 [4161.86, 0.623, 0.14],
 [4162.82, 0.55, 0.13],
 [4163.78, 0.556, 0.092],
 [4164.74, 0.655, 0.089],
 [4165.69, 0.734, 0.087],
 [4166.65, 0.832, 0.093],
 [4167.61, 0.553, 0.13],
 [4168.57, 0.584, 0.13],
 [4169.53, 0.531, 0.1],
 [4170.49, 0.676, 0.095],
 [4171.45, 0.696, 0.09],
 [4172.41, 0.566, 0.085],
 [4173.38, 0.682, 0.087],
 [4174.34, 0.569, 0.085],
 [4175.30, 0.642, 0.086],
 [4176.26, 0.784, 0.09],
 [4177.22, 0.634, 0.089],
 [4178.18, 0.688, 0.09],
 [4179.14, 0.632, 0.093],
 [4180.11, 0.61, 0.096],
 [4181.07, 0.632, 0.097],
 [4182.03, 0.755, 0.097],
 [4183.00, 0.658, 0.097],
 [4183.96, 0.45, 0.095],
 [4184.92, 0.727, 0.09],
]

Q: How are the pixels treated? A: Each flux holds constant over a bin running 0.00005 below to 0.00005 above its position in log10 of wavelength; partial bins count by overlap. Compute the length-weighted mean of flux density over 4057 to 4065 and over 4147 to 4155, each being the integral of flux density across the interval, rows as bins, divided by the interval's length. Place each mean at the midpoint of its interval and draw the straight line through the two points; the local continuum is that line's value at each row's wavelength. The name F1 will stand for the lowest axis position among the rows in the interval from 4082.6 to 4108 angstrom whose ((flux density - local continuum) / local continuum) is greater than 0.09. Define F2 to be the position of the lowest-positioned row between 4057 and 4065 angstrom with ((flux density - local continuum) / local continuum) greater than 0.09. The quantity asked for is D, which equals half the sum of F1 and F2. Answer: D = 4071.4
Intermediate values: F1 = 4083.08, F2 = 4059.64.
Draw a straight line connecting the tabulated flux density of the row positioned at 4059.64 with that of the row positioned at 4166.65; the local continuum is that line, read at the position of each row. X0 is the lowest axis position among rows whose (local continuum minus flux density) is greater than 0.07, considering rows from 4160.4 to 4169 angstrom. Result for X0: 4160.90 angstrom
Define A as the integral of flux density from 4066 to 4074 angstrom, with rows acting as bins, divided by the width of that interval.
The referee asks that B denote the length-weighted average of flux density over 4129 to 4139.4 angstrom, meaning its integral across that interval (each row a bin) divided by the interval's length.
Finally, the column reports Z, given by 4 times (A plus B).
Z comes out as 5.32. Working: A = 0.661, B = 0.668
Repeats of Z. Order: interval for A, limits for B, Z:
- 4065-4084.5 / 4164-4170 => 5.37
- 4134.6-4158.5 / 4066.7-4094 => 5.52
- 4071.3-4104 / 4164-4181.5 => 5.33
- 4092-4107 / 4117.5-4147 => 5.05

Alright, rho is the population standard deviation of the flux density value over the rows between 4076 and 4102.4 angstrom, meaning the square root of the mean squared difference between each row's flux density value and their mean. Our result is 0.1459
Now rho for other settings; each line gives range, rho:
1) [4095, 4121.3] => 0.0876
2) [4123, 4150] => 0.0825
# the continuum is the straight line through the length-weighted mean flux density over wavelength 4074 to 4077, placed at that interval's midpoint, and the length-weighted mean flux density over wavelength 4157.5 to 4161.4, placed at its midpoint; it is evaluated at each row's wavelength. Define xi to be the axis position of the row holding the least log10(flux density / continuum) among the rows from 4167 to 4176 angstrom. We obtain 4169.53 angstrom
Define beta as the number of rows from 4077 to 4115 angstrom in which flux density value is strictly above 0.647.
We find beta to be 19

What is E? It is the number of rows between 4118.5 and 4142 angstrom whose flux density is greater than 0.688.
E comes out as 10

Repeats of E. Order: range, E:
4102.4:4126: 10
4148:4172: 6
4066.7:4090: 12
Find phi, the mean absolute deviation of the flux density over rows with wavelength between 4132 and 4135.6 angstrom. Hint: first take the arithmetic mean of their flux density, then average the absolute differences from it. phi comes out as 0.084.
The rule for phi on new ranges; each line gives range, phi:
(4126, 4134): 0.067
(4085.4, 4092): 0.058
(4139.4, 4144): 0.089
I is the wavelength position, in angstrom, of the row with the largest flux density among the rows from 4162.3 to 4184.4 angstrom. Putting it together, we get 4166.65 angstrom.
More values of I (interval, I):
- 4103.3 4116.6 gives 4107.59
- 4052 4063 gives 4054.97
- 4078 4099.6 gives 4081.20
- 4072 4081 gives 4079.32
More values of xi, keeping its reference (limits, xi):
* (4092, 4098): 4097.20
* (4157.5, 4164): 4160.90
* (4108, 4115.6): 4108.54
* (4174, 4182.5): 4174.34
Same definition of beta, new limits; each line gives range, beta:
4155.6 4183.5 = 12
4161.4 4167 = 3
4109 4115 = 2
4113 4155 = 25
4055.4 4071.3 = 8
